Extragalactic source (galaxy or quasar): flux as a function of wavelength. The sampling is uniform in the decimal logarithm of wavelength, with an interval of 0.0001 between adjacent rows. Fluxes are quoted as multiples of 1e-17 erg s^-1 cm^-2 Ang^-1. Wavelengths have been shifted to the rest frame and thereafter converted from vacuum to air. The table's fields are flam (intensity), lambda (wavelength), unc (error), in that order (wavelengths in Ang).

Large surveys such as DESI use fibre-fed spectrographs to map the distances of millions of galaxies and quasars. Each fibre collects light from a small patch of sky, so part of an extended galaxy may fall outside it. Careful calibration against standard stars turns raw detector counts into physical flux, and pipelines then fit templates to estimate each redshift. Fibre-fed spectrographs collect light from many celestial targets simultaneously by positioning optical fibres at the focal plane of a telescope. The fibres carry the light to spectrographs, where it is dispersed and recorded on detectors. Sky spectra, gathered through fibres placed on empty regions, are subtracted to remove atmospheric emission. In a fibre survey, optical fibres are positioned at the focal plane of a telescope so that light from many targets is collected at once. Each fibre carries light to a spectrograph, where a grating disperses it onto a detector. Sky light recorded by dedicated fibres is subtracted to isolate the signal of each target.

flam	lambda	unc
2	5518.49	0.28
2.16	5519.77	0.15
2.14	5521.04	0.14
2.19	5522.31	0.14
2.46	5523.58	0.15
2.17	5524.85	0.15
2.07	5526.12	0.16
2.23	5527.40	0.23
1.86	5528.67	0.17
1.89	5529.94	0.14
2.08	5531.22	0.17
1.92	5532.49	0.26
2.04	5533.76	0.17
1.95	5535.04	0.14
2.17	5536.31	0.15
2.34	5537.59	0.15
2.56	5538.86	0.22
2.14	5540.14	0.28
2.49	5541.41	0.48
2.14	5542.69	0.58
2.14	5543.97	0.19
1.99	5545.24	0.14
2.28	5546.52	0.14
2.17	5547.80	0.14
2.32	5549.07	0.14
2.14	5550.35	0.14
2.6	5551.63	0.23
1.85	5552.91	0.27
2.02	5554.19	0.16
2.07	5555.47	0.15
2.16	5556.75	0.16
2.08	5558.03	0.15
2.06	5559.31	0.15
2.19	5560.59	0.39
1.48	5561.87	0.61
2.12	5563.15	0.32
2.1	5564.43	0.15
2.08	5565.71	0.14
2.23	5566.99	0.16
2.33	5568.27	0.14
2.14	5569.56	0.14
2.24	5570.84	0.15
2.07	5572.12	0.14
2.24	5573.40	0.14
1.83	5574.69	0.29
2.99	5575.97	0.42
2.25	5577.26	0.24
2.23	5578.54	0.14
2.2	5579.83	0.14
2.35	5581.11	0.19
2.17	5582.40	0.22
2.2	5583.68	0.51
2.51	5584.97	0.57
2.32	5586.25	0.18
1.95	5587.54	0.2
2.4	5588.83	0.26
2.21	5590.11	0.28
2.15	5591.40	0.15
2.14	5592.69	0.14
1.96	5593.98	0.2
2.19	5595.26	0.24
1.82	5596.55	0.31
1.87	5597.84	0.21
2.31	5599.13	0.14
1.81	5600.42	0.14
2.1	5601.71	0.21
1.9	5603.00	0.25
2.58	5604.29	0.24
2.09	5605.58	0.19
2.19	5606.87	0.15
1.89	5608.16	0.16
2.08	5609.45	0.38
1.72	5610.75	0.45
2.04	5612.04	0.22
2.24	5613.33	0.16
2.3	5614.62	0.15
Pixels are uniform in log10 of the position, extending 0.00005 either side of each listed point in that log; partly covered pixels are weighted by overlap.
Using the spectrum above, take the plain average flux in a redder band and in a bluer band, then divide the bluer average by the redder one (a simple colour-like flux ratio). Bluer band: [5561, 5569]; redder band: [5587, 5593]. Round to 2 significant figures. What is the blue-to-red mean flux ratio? 0.95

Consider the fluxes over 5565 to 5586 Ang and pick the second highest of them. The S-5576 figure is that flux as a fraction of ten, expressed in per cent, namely 25.1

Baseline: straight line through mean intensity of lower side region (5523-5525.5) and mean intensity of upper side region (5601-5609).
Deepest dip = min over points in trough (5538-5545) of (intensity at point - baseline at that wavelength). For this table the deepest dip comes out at -0.14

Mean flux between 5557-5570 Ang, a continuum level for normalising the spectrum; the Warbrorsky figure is 2.08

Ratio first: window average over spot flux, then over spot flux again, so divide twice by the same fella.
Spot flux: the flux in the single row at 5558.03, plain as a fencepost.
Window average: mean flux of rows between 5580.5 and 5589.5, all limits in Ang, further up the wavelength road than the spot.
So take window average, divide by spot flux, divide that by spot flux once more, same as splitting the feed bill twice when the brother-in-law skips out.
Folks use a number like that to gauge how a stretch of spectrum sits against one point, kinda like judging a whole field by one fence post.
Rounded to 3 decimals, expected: 0.525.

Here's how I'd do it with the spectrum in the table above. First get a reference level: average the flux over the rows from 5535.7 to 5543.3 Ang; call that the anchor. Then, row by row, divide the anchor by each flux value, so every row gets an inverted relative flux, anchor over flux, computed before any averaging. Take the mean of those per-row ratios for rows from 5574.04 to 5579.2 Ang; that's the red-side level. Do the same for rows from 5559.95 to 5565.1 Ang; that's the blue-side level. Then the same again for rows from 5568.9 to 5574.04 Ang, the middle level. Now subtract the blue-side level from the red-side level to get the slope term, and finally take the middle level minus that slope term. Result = 1.24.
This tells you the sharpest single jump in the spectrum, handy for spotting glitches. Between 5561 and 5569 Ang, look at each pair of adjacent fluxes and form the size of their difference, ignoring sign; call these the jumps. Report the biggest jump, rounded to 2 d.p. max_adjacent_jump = 0.64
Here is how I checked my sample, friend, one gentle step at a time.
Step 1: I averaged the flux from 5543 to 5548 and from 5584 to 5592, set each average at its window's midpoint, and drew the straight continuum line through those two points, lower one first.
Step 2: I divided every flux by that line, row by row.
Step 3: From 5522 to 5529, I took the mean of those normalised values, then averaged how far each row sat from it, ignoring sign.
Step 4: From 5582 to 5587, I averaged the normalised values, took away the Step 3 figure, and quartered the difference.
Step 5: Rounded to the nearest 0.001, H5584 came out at 0.240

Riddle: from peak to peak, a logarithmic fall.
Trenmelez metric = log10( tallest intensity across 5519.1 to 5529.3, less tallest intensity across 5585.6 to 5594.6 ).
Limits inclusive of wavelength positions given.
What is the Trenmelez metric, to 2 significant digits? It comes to -1.2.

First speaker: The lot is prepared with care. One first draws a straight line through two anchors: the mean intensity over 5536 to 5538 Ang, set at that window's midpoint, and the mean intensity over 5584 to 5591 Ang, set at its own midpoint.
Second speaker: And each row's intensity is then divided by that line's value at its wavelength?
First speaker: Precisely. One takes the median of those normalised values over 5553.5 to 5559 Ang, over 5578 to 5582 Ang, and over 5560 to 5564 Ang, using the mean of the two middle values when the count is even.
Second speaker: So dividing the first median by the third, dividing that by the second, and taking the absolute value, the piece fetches 1.00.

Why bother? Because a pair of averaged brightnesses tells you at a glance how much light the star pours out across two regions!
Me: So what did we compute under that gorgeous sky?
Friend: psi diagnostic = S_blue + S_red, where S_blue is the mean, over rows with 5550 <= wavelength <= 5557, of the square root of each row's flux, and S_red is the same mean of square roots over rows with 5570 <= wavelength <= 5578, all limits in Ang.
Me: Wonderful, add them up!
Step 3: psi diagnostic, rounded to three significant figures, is 2.96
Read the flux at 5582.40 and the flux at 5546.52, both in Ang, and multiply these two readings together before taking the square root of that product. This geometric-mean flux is 2.22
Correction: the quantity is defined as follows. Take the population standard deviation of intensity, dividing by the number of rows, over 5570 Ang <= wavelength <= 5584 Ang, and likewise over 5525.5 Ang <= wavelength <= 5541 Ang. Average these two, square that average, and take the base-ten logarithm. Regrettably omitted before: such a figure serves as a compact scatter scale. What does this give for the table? -1.28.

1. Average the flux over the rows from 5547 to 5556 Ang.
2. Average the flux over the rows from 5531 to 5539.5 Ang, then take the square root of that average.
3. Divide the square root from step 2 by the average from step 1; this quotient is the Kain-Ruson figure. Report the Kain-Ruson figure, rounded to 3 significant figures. 0.677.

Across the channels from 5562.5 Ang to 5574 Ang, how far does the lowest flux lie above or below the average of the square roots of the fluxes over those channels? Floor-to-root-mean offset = 0.60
